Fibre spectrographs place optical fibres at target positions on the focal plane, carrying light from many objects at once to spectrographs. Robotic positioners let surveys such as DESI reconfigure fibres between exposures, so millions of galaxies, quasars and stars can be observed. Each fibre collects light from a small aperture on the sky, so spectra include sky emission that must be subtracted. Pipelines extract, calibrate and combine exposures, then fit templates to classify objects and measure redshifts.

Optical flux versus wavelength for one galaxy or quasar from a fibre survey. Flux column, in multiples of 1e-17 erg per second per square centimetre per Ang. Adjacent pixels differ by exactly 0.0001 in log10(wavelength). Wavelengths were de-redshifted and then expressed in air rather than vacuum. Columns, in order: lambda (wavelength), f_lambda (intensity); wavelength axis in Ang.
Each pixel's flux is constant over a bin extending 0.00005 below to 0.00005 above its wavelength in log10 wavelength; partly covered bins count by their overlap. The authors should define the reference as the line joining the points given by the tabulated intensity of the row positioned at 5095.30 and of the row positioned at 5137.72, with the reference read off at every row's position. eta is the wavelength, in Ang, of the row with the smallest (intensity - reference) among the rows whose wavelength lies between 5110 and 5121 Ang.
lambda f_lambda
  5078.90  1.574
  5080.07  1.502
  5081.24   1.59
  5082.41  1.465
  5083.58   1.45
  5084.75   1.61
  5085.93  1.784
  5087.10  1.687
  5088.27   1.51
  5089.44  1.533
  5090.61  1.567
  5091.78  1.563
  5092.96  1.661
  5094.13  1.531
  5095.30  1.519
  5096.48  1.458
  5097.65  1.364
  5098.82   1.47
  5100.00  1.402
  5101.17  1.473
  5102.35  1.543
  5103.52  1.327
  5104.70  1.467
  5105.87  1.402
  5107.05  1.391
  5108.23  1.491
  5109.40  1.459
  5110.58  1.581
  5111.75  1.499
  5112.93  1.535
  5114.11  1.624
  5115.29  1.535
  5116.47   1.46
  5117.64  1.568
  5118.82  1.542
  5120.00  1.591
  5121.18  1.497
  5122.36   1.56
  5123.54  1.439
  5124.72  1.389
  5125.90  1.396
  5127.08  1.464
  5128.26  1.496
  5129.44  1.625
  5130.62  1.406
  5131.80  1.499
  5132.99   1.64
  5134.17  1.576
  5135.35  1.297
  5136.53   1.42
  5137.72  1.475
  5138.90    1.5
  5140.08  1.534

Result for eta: 5116.47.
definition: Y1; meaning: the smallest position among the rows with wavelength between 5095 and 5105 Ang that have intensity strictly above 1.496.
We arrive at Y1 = 5095.30 Ang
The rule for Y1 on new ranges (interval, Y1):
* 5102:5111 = 5102.35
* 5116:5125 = 5117.64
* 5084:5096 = 5084.75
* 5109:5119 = 5110.58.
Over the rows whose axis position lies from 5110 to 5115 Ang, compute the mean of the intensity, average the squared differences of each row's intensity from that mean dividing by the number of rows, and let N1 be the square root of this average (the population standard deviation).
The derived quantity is 0.047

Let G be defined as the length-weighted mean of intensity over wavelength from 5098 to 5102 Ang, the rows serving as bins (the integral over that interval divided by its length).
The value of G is 1.45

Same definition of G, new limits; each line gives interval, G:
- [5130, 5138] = 1.47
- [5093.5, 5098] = 1.48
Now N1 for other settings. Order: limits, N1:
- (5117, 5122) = 0.035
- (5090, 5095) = 0.049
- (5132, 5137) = 0.134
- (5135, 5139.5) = 0.078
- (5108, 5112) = 0.045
